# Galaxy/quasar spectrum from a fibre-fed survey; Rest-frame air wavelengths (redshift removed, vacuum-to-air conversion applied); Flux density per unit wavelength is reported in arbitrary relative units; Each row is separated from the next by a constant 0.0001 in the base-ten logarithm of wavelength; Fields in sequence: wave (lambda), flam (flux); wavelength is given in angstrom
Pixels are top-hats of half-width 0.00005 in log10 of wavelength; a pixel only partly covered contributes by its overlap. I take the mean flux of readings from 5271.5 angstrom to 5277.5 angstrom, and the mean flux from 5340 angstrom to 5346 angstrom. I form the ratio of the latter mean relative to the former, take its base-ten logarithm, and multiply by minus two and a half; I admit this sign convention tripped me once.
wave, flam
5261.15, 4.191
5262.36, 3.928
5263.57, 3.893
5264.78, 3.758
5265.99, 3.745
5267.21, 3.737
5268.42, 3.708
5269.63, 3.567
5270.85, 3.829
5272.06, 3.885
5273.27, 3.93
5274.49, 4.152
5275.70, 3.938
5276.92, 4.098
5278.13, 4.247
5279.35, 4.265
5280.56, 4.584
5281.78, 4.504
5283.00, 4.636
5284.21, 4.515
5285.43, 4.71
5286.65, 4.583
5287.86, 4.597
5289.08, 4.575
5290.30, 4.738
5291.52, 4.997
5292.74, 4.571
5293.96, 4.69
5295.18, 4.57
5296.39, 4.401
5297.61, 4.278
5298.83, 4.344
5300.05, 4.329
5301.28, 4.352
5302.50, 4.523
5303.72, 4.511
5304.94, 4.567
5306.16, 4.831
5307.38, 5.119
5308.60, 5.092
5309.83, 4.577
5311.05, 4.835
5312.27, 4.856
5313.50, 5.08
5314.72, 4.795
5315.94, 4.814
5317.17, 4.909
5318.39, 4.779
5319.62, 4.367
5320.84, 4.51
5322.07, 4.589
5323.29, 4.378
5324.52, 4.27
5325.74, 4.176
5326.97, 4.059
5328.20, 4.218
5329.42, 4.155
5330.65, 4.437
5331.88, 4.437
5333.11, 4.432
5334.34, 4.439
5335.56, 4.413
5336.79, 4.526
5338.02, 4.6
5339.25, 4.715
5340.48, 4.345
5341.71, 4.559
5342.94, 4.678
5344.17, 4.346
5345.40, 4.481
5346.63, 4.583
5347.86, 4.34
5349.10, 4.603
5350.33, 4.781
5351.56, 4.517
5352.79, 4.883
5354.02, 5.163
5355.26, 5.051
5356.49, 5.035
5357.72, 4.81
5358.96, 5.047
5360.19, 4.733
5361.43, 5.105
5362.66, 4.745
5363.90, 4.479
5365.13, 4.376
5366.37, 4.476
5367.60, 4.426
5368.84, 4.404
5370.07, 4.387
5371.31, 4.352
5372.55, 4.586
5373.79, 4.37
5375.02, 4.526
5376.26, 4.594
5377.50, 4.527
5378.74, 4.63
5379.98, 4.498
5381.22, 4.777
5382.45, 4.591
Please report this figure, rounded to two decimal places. -0.12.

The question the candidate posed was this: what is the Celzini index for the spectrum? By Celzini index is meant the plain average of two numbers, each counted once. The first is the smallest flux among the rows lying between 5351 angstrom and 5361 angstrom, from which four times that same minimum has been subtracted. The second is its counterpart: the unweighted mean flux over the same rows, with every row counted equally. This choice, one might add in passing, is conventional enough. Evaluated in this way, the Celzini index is -4.3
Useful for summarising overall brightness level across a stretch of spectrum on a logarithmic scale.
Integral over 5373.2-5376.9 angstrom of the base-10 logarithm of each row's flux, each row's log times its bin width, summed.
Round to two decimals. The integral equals 2.42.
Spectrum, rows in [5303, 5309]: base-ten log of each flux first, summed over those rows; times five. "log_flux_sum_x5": 17.1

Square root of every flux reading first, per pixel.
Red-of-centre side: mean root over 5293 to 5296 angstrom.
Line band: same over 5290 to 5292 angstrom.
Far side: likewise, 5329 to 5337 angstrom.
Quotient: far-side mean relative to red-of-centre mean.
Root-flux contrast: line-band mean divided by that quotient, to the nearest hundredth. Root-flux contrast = 2.26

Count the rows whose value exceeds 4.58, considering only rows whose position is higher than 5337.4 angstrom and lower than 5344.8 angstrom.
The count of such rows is 3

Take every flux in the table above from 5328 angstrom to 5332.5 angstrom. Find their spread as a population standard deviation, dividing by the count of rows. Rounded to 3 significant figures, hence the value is 0.127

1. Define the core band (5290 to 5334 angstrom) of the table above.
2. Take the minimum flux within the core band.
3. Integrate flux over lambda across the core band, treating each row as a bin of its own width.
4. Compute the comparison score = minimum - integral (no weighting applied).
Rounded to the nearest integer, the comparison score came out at -197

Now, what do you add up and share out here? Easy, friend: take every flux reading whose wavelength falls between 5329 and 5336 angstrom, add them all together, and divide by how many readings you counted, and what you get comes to 4.39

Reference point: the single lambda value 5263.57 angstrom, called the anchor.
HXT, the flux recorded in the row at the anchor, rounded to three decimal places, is 3.893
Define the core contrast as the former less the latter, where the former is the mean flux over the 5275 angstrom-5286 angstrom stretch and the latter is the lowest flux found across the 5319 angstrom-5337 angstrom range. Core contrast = 0.33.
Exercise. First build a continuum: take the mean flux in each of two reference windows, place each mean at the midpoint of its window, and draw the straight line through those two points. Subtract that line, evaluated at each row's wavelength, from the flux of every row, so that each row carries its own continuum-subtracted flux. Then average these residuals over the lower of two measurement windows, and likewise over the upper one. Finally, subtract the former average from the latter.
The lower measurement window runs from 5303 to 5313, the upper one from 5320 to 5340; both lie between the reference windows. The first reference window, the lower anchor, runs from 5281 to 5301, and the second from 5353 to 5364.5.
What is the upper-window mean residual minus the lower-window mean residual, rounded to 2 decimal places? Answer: -0.51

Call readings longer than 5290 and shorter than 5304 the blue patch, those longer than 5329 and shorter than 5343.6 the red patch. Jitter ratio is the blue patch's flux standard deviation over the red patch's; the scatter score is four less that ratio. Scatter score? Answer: 2.63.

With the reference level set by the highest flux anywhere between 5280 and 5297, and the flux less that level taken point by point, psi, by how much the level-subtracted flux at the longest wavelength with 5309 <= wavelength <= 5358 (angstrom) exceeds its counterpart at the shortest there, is 0.23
